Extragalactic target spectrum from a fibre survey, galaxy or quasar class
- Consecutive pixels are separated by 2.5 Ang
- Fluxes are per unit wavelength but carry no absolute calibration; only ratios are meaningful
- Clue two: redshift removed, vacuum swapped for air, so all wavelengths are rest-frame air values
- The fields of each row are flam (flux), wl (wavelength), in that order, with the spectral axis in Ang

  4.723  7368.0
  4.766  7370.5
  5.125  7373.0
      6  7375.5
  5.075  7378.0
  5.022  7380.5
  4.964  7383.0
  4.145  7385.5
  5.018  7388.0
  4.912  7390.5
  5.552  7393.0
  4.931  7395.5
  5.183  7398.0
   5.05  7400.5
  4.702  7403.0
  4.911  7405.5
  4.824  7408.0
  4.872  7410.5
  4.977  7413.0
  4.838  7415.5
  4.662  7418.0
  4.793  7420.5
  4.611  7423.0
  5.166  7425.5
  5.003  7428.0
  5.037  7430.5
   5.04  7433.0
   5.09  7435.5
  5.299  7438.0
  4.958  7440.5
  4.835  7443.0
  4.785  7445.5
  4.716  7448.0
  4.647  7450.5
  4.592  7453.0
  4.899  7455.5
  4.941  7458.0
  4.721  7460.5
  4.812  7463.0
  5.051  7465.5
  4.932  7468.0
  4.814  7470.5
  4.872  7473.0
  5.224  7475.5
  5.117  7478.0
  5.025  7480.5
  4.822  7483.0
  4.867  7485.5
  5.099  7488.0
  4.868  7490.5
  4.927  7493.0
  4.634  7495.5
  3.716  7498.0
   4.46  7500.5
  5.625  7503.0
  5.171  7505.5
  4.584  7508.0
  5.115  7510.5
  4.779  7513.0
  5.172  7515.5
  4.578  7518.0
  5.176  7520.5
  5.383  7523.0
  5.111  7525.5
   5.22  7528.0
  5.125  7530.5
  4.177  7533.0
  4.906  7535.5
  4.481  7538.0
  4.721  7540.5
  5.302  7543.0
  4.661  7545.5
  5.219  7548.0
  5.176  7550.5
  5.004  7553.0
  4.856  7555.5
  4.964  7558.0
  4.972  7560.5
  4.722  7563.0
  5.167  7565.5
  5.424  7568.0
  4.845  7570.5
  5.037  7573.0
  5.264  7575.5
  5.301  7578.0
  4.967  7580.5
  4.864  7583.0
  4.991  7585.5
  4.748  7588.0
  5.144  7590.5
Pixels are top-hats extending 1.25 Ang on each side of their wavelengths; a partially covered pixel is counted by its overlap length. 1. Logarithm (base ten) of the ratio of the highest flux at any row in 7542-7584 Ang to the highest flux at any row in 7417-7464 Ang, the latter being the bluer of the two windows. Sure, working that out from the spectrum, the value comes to 0.010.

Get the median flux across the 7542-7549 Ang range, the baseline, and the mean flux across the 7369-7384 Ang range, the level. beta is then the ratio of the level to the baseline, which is 0.99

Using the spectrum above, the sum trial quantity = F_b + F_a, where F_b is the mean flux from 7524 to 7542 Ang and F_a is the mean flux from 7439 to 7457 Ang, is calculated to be 9.6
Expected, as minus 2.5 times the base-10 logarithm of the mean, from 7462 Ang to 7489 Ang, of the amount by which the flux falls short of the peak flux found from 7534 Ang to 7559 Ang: 1.187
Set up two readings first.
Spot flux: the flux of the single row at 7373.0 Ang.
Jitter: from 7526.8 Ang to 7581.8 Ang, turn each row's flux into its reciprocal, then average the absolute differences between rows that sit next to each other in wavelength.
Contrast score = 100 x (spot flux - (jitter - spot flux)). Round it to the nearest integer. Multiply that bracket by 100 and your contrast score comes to 1024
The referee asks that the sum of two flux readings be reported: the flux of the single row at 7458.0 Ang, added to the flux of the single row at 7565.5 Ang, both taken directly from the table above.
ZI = 10.1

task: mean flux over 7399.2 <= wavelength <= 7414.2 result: 4.89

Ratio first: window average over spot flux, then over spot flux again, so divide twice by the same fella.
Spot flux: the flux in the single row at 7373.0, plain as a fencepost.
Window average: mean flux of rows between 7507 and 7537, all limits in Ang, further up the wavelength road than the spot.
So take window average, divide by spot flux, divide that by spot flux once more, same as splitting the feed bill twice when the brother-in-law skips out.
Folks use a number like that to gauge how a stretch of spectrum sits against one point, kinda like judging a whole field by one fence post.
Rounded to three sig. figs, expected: 0.188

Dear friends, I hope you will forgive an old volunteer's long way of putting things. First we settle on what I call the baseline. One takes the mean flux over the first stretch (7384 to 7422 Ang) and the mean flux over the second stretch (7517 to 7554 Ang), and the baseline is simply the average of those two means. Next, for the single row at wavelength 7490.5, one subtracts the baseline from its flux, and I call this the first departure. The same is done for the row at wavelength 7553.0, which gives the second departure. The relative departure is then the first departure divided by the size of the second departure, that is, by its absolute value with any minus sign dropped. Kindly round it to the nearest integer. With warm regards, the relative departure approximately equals -1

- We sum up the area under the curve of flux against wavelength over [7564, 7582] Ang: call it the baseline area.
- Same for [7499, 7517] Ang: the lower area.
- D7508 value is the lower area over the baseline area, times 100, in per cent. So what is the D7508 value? 97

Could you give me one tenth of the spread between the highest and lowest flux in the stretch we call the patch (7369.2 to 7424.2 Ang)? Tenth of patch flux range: 0.19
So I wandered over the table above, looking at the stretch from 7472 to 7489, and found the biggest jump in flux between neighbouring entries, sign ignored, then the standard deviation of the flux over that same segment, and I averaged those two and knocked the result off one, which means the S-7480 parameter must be 0.75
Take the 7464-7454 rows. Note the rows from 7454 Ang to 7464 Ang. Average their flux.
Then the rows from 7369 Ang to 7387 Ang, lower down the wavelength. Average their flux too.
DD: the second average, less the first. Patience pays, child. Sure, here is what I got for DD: 0.17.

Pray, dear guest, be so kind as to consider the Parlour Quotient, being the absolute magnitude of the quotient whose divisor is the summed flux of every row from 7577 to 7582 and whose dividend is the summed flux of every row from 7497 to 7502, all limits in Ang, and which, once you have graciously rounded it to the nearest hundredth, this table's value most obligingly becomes 0.80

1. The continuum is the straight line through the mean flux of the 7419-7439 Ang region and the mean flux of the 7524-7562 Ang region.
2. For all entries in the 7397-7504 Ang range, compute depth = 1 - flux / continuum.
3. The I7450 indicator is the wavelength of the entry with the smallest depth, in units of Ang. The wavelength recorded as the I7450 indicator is 7503.0 Ang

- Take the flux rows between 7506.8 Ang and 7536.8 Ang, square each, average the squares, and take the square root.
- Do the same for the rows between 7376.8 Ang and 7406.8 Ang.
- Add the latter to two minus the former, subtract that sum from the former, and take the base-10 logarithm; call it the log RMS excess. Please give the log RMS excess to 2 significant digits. 0.47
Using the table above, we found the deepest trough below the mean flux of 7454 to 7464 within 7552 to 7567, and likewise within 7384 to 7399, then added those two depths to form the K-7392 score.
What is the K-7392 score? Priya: 0.8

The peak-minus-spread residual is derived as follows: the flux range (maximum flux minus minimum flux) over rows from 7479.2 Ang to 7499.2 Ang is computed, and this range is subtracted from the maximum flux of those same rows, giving 3.7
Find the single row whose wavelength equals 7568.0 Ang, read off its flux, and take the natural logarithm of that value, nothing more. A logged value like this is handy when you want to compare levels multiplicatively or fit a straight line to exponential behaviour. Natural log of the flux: 1.69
